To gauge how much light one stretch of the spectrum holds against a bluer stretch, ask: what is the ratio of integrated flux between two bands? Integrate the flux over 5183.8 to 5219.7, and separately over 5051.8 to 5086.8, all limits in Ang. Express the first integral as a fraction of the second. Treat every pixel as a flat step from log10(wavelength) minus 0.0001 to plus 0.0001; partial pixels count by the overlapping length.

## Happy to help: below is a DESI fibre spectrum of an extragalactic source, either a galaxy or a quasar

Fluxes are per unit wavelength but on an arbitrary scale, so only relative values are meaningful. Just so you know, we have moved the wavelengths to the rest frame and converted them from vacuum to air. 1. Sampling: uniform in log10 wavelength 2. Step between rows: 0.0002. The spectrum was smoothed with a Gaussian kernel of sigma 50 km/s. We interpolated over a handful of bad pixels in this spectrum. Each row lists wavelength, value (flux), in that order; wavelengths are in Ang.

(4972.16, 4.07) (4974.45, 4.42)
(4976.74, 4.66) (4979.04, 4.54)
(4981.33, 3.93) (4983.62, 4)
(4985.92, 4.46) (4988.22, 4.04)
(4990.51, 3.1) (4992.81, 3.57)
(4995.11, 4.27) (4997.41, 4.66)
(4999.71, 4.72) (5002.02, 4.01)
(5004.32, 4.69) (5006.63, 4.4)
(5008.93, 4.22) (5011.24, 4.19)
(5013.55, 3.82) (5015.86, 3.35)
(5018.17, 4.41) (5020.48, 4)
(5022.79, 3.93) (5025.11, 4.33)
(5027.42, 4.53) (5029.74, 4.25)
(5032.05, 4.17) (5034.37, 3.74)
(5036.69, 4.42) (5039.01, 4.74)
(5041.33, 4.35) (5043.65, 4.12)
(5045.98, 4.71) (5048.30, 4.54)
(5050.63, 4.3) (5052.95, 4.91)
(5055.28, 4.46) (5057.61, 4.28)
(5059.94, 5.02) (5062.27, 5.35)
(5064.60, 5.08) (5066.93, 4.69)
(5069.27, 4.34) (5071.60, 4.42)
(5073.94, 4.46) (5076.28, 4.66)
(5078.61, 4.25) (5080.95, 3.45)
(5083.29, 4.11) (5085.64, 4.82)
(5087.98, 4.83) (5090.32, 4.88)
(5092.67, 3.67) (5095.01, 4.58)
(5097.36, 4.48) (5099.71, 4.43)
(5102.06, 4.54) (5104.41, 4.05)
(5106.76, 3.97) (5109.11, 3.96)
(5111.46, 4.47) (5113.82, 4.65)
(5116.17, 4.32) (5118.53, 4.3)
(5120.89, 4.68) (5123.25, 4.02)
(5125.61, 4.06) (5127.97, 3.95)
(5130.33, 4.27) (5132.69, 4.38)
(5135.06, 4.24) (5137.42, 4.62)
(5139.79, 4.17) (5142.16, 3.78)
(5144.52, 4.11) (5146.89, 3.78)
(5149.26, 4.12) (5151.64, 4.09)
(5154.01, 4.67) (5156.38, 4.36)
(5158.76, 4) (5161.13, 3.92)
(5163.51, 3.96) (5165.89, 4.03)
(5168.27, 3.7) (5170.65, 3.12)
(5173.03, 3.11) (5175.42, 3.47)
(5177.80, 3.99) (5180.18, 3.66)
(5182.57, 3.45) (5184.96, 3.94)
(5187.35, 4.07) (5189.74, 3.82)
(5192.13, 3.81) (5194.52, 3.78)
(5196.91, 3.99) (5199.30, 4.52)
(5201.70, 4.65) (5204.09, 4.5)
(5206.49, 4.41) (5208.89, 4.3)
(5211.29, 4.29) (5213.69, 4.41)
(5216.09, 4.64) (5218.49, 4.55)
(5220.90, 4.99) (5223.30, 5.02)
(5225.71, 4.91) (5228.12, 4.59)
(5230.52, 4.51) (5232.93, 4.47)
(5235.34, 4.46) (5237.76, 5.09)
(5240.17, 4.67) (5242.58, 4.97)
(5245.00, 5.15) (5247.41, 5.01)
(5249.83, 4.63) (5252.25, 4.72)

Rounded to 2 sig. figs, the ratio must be 0.96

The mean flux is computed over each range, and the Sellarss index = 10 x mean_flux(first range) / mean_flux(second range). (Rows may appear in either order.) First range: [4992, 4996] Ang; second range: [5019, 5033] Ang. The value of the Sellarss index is 9.33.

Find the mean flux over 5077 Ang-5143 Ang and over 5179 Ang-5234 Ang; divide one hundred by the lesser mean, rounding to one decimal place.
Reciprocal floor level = 23.3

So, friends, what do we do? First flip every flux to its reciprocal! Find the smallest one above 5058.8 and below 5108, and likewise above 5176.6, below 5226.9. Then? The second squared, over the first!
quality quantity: 0.212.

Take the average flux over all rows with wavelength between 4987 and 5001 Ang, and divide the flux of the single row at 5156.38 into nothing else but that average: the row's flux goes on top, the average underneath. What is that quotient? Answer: 1.07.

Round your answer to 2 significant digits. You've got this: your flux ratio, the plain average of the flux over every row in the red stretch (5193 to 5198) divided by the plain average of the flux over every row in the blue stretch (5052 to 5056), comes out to 0.83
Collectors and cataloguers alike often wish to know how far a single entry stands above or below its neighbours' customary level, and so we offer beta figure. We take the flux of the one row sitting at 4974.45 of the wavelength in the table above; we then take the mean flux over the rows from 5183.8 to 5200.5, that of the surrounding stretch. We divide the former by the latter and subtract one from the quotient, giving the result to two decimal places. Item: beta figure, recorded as 0.11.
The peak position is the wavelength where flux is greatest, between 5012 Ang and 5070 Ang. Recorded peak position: 5062.27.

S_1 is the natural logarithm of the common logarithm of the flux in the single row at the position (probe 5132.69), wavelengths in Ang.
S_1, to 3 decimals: -0.444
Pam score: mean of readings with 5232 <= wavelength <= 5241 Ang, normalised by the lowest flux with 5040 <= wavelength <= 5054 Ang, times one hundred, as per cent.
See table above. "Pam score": 113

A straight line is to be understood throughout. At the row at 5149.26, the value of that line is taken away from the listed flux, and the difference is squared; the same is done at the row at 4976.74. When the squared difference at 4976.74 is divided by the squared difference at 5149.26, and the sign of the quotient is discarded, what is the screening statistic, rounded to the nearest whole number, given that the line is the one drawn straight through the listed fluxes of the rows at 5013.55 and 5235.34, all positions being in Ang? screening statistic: 107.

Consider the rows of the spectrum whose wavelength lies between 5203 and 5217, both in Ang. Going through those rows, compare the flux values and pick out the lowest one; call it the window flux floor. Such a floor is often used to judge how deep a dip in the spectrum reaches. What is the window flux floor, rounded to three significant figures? 4.29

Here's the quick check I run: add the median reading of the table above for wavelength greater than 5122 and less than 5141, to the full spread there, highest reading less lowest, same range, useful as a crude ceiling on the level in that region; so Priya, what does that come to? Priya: 4.9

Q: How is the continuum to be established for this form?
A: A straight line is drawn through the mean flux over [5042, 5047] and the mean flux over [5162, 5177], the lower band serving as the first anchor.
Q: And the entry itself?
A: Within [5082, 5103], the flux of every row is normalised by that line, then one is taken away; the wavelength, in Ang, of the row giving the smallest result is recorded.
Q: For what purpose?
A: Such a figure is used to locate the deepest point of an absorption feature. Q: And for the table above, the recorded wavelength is 5092.67 Ang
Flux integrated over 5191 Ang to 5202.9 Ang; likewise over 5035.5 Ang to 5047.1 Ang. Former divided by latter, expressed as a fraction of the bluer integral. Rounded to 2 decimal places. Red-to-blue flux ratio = 0.96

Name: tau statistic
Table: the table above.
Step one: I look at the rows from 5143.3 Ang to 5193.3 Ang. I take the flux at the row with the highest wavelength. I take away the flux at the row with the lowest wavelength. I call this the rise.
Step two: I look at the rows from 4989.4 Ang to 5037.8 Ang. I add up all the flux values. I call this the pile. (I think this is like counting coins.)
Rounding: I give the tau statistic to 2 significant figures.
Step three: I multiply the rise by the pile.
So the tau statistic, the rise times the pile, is -26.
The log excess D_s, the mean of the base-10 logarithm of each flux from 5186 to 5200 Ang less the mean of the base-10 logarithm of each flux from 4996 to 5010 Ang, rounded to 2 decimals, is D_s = -0.05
